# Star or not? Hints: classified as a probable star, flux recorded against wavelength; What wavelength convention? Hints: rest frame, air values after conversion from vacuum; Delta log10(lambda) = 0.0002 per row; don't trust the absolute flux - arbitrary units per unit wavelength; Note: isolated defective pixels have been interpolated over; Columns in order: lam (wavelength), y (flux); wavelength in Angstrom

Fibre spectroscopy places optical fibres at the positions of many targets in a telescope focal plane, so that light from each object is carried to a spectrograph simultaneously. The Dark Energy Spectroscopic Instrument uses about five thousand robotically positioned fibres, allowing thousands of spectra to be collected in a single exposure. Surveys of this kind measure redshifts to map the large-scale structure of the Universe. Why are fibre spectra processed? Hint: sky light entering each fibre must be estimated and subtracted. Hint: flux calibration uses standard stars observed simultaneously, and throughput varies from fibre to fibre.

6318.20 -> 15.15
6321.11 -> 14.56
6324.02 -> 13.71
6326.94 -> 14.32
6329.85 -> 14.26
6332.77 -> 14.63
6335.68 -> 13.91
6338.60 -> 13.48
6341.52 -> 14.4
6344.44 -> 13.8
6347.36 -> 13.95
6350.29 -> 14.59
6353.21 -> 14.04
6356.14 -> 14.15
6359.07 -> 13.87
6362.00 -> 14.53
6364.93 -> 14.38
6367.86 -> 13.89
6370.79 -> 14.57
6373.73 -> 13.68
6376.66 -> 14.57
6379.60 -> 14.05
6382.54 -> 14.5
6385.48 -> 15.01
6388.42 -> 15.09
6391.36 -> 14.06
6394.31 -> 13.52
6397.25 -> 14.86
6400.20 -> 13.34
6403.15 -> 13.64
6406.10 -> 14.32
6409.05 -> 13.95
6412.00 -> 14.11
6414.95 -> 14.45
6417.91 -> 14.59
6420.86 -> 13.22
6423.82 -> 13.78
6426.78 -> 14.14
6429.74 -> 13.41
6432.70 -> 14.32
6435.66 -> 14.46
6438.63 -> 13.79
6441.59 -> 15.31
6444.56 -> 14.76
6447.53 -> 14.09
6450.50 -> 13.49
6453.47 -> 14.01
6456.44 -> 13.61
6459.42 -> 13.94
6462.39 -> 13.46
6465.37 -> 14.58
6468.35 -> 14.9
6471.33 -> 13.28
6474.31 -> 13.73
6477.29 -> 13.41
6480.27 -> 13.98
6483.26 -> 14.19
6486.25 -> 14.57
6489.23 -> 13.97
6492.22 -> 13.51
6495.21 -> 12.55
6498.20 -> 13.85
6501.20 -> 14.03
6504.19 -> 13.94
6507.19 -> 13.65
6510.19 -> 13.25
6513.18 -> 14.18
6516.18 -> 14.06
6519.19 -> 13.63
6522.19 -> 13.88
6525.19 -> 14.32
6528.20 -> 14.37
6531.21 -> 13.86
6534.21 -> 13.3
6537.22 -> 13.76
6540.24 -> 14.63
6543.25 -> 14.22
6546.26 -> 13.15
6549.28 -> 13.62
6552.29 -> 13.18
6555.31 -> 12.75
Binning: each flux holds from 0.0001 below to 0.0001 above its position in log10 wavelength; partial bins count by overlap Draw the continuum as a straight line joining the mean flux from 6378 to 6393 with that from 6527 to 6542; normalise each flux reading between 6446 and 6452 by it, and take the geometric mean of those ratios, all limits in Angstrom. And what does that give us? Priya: 0.96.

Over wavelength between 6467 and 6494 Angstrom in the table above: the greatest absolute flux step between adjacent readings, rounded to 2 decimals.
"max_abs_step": 1.62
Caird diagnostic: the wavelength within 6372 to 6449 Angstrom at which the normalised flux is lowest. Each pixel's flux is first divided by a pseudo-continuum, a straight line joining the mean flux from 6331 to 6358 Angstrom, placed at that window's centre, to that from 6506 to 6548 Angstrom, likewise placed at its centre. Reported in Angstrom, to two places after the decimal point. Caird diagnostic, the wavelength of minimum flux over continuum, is 6420.86 Angstrom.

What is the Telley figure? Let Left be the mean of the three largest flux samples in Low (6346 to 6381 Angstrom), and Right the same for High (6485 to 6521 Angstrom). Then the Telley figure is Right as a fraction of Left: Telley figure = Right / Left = 0.98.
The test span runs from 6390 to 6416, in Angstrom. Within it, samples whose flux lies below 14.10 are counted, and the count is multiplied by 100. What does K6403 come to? 500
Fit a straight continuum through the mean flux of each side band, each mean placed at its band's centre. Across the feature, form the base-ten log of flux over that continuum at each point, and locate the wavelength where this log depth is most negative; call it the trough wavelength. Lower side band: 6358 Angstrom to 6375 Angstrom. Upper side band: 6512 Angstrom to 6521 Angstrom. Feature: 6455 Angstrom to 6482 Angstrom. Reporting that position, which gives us 6471.33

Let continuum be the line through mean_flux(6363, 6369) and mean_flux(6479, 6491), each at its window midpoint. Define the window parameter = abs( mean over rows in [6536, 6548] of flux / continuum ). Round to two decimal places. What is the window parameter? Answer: 0.98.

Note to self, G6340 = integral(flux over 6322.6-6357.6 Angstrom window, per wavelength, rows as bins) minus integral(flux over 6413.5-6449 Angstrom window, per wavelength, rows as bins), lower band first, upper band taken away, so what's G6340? -10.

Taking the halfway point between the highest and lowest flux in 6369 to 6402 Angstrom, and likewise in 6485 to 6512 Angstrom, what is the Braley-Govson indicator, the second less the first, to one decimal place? -0.7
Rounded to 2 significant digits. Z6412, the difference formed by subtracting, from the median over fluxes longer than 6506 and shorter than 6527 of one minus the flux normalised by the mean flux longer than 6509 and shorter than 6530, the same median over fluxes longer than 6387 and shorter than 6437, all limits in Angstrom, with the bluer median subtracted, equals 0.016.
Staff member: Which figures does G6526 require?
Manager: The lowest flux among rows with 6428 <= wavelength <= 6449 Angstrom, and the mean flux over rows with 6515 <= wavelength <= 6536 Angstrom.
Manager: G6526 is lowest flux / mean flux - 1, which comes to -0.036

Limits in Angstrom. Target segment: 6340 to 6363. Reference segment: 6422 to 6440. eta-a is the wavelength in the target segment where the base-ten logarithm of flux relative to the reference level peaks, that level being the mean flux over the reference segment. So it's 6350.29 Angstrom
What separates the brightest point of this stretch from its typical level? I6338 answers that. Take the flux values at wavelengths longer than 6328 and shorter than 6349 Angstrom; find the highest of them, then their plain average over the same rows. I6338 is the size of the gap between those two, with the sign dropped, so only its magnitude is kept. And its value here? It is 0.6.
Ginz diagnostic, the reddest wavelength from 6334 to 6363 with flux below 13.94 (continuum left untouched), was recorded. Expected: 6359.07 Angstrom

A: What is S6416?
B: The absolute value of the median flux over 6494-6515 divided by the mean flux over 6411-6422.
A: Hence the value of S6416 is 0.98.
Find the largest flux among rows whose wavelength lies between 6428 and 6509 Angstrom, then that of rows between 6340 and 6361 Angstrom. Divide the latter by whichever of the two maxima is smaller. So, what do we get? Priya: 1.00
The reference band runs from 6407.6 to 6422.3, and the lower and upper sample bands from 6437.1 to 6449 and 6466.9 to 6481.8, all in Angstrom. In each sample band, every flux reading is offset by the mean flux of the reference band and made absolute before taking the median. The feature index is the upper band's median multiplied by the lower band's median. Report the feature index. 0.32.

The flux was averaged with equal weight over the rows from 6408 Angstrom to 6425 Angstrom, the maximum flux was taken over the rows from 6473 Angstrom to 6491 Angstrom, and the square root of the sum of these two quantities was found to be 5.35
